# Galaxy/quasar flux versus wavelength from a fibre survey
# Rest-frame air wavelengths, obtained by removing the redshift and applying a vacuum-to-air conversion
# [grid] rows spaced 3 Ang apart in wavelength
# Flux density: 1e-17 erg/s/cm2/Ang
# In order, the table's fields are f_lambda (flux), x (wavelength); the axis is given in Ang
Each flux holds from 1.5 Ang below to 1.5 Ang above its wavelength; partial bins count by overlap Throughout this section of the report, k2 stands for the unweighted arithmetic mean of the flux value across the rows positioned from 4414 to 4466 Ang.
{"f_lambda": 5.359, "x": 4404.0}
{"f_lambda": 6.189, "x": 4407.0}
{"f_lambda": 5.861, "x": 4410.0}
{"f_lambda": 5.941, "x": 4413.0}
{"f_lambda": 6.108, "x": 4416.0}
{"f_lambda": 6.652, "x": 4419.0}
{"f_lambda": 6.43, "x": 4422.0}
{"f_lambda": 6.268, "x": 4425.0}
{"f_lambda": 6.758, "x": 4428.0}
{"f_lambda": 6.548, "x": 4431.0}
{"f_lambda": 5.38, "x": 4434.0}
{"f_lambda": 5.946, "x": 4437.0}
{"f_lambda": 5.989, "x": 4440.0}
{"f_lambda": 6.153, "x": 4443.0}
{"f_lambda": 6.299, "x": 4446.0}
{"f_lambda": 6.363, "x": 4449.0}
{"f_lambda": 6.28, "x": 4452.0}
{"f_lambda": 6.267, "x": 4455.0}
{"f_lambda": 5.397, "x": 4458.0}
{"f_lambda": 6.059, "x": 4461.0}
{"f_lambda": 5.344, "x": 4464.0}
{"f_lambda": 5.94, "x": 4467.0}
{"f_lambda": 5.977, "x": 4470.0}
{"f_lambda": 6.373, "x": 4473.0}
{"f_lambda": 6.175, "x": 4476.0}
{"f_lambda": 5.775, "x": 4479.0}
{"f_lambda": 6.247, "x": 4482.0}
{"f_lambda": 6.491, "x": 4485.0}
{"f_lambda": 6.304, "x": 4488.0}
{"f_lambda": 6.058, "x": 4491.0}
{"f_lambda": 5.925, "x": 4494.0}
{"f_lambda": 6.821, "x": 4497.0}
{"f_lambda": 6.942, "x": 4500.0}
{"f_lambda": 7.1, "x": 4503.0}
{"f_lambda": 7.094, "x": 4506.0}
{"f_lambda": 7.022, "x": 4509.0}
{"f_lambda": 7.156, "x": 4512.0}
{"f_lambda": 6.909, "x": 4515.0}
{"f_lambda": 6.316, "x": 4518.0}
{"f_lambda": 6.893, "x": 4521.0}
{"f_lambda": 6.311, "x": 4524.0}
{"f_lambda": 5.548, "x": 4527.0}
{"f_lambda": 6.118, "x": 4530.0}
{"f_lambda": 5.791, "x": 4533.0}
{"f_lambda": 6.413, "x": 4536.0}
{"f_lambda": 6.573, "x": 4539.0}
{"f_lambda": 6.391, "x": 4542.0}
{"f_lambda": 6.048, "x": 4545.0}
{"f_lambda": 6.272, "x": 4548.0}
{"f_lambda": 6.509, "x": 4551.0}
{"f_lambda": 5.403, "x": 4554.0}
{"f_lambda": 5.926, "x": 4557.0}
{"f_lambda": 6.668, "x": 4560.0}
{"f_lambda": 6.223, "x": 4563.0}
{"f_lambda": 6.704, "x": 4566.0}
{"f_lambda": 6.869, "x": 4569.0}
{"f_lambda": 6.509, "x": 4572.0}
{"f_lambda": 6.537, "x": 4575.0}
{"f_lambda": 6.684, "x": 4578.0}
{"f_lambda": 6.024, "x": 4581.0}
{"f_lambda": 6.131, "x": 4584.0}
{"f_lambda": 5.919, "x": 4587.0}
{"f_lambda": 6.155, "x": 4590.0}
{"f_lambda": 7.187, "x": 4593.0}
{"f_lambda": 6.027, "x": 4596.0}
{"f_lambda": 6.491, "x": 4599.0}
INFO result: 6.13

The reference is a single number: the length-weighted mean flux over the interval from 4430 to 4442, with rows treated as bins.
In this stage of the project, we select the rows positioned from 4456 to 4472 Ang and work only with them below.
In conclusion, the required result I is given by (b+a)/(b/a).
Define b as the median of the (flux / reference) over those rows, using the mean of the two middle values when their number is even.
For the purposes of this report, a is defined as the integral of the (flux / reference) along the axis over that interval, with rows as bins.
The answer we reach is 258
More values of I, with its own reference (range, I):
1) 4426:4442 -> 286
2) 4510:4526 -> 297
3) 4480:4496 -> 282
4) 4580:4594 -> 225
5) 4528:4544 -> 278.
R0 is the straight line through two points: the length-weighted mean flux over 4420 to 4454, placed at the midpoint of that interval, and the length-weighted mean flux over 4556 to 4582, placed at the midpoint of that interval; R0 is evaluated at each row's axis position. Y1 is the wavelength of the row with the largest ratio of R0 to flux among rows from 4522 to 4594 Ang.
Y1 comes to 4554.0 Ang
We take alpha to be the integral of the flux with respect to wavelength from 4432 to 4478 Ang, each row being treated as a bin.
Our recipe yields 276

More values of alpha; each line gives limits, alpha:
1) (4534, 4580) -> 293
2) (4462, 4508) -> 290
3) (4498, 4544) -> 302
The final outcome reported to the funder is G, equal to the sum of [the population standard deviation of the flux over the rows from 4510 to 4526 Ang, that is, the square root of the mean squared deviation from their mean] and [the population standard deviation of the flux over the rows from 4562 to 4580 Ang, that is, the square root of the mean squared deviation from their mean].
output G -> 0.54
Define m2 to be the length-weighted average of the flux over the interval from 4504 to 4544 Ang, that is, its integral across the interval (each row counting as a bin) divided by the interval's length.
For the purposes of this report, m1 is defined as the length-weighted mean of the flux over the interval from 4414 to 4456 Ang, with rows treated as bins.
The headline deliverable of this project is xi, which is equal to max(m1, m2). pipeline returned 6.50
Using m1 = 6.24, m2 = 6.50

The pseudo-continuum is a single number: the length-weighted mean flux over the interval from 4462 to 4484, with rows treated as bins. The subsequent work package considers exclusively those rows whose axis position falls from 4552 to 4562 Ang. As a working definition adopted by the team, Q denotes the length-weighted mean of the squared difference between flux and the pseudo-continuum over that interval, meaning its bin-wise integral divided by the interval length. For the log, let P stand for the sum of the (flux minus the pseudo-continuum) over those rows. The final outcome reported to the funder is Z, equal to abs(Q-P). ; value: 0.23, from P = 0.0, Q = 0.26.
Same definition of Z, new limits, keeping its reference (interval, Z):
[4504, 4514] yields 2.11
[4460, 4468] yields 0.78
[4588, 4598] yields 0.95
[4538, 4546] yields 0.88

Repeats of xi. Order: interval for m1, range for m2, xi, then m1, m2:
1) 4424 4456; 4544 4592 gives 6.30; 6.20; 6.30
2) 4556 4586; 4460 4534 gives 6.43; 6.43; 6.35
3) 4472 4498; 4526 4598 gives 6.28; 6.23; 6.28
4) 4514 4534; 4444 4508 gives 6.27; 6.27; 6.25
